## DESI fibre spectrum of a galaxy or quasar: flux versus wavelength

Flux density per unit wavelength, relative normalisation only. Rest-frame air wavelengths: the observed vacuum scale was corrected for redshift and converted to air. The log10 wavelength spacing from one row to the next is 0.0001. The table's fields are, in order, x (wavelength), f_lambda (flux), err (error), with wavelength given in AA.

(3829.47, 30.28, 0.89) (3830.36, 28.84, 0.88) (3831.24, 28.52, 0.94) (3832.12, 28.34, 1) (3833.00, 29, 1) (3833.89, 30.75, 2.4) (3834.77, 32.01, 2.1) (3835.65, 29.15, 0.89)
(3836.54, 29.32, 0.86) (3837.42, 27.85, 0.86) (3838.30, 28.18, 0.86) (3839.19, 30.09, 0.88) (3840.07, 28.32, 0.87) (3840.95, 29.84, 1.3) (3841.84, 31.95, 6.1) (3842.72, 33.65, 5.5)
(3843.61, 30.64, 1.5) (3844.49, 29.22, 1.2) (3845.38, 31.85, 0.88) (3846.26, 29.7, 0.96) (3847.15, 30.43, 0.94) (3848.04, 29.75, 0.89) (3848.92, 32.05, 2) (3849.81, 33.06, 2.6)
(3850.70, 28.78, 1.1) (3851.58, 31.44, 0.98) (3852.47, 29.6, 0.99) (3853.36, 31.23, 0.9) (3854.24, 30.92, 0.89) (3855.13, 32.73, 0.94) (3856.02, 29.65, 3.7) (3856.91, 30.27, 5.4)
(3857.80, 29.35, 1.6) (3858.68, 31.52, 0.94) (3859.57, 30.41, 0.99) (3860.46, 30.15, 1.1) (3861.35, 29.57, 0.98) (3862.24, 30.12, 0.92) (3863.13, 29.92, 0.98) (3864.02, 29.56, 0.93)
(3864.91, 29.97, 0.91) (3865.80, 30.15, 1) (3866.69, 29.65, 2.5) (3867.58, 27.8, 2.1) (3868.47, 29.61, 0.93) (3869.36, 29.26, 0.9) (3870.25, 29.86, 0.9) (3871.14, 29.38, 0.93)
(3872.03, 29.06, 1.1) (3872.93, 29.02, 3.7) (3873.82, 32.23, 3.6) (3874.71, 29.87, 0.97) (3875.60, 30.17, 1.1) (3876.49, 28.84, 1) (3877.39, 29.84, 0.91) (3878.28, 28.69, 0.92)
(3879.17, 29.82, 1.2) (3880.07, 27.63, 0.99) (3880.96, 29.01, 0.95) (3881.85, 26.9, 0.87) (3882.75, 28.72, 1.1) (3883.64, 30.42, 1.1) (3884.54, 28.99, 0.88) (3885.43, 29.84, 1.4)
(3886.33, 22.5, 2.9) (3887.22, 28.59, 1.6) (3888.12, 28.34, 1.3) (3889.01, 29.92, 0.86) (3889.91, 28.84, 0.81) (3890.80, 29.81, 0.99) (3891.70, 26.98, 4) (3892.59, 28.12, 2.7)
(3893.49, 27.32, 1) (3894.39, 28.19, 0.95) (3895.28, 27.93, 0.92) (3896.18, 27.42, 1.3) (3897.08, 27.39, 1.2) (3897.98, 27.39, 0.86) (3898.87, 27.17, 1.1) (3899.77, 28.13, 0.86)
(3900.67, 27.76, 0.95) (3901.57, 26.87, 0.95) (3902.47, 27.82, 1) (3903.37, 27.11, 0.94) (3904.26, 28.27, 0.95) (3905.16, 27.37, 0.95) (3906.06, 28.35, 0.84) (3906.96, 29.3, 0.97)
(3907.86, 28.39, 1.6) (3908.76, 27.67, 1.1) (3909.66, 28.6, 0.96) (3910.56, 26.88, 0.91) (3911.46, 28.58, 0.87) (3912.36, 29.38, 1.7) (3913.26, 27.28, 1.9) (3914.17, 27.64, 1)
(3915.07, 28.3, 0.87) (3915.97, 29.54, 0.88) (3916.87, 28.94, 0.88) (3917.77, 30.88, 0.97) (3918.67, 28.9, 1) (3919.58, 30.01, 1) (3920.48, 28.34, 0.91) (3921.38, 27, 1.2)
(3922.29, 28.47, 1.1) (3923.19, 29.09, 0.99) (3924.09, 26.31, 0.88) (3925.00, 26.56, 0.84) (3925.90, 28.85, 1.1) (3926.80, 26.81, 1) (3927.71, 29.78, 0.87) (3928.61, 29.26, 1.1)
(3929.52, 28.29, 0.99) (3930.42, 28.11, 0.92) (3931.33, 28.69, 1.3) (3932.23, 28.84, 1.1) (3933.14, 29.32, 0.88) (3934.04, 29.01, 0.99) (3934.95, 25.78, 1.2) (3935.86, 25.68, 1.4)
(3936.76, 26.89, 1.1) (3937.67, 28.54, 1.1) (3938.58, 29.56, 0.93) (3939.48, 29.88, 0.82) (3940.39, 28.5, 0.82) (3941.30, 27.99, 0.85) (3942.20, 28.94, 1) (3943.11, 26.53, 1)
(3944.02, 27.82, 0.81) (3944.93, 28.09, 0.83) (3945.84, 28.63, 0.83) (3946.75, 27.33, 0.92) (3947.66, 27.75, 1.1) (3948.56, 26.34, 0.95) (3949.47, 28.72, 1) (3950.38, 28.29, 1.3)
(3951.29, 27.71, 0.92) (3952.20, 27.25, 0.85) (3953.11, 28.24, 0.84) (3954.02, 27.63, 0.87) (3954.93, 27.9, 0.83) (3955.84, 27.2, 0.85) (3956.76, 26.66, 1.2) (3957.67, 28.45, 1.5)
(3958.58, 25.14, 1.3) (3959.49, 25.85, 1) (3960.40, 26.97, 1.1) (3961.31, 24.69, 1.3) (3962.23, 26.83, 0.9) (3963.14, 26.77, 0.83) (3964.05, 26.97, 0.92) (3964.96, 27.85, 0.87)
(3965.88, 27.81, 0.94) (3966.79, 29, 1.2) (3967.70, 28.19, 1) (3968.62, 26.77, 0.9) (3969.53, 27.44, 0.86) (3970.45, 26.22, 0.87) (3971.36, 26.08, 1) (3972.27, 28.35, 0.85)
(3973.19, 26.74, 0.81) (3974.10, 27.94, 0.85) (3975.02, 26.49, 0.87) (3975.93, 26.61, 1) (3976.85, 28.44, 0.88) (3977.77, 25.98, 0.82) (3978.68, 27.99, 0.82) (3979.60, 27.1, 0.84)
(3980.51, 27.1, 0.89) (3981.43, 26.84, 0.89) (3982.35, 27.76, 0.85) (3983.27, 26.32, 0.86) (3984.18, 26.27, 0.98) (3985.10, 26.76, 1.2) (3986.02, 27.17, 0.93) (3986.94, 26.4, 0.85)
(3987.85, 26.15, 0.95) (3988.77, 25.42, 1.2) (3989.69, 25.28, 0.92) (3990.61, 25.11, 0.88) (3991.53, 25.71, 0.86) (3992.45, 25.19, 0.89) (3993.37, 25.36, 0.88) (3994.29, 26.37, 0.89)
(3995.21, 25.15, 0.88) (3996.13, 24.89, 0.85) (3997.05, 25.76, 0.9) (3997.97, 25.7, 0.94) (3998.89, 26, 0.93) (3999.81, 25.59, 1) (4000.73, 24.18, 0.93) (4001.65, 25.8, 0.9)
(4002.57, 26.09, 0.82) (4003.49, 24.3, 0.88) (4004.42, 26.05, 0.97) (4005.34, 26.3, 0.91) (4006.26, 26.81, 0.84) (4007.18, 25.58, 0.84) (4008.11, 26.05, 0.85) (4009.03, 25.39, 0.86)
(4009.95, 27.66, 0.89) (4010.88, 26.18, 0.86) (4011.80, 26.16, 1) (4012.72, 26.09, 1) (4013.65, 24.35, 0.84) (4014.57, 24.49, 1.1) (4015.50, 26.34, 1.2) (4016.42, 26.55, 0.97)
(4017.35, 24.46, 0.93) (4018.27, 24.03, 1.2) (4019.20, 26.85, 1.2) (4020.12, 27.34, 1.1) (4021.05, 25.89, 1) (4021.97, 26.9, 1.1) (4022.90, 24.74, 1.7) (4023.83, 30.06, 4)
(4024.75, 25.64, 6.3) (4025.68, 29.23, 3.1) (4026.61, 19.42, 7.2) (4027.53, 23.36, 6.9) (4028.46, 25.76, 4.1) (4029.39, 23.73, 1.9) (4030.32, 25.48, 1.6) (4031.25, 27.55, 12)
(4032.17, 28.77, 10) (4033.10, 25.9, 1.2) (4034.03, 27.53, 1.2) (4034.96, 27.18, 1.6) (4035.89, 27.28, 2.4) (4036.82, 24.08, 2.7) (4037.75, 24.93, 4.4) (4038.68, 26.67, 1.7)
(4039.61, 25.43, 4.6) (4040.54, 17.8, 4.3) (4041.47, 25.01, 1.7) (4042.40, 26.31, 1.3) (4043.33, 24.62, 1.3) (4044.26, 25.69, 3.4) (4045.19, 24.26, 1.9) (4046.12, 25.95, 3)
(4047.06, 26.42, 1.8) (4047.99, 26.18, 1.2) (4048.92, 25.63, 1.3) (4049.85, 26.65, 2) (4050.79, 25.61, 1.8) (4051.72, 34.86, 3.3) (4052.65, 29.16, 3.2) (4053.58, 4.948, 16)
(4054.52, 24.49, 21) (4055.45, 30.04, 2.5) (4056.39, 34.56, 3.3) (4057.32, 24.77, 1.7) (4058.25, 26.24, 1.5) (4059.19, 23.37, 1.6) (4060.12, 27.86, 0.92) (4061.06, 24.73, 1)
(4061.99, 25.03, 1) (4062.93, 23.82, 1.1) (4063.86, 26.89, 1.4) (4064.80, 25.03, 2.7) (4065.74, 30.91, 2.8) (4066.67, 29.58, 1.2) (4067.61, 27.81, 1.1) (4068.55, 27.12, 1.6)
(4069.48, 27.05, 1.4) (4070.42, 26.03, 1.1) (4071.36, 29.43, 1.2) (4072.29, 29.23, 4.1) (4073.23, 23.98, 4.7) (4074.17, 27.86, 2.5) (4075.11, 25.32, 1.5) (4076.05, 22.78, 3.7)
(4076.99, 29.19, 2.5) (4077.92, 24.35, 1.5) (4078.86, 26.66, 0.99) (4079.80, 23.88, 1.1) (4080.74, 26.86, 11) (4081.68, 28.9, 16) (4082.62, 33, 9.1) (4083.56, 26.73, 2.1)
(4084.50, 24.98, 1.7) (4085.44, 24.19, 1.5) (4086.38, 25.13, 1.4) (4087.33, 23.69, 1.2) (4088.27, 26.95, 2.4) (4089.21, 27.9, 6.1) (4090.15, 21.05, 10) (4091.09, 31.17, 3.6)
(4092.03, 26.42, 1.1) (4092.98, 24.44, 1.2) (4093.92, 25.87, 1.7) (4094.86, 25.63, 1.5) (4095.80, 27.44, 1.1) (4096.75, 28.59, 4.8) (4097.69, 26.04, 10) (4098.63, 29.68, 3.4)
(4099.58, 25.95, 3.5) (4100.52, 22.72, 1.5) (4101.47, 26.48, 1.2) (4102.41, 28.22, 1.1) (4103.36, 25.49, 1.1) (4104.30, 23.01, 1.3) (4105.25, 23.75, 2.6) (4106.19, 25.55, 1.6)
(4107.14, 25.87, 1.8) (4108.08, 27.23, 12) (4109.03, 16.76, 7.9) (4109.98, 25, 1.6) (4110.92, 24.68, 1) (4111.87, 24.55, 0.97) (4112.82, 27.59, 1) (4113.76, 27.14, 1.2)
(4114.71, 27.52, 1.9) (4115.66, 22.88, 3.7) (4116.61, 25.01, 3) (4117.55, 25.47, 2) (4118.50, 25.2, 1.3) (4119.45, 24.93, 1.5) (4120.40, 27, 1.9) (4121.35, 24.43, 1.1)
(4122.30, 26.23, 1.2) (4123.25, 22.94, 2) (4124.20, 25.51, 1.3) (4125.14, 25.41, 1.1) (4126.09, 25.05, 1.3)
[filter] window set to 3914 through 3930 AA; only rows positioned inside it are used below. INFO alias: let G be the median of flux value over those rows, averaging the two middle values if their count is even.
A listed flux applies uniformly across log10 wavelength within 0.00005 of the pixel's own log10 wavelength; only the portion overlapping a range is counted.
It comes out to 28.7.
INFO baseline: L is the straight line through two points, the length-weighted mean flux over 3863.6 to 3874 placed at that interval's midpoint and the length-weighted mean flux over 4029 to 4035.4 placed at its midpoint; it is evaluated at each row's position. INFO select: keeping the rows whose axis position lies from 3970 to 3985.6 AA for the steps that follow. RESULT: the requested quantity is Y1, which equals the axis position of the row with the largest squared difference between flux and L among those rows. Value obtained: 3971.36 AA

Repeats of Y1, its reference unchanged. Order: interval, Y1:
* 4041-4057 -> 4053.58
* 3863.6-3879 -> 3873.82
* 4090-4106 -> 4091.09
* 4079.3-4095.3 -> 4082.62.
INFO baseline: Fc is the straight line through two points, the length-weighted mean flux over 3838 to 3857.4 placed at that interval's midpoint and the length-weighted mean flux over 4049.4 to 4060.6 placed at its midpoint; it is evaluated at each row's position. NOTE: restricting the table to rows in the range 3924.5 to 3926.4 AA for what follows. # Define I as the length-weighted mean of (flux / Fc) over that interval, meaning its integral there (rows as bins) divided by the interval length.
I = 0.96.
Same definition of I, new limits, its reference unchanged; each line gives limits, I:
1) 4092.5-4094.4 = 1.00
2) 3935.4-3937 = 0.92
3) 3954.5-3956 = 0.98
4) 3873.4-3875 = 1.04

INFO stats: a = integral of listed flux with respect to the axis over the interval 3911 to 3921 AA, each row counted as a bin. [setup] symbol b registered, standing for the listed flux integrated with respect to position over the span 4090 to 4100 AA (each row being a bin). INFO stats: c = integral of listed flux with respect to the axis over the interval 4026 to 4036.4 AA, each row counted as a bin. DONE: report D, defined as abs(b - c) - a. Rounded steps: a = 289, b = 267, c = 267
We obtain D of -288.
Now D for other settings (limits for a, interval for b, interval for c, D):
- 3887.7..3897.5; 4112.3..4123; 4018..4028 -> -260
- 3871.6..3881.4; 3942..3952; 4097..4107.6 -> -284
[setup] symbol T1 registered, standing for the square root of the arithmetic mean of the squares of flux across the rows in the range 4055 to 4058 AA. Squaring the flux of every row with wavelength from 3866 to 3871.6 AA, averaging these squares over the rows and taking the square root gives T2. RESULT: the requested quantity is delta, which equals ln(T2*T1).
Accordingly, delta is 6.78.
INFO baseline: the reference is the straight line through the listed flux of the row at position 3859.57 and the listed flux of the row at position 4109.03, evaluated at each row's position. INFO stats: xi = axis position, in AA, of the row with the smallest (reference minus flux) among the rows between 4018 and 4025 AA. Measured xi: 4023.83 AA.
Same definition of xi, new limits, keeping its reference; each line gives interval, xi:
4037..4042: 4038.68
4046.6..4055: 4051.72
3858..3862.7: 3858.68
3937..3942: 3939.48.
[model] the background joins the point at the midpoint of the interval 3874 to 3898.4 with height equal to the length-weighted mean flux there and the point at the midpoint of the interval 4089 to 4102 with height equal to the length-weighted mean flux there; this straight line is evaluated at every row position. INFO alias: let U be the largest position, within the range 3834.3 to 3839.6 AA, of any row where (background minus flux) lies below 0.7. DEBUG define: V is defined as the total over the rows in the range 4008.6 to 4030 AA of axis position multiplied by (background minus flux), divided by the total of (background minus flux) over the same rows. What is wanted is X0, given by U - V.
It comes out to -181.4 AA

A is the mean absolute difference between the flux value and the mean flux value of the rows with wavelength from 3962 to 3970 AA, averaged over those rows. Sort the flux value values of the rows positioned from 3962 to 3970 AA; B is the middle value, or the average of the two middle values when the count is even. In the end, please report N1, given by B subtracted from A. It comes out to -26.8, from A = 0.62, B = 27.4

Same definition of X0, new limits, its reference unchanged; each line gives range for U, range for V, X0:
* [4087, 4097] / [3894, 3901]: 199.1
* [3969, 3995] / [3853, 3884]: 121.7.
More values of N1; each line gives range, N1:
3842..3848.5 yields -29.3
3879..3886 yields -28.1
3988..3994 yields -25.2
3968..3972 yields -26.0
